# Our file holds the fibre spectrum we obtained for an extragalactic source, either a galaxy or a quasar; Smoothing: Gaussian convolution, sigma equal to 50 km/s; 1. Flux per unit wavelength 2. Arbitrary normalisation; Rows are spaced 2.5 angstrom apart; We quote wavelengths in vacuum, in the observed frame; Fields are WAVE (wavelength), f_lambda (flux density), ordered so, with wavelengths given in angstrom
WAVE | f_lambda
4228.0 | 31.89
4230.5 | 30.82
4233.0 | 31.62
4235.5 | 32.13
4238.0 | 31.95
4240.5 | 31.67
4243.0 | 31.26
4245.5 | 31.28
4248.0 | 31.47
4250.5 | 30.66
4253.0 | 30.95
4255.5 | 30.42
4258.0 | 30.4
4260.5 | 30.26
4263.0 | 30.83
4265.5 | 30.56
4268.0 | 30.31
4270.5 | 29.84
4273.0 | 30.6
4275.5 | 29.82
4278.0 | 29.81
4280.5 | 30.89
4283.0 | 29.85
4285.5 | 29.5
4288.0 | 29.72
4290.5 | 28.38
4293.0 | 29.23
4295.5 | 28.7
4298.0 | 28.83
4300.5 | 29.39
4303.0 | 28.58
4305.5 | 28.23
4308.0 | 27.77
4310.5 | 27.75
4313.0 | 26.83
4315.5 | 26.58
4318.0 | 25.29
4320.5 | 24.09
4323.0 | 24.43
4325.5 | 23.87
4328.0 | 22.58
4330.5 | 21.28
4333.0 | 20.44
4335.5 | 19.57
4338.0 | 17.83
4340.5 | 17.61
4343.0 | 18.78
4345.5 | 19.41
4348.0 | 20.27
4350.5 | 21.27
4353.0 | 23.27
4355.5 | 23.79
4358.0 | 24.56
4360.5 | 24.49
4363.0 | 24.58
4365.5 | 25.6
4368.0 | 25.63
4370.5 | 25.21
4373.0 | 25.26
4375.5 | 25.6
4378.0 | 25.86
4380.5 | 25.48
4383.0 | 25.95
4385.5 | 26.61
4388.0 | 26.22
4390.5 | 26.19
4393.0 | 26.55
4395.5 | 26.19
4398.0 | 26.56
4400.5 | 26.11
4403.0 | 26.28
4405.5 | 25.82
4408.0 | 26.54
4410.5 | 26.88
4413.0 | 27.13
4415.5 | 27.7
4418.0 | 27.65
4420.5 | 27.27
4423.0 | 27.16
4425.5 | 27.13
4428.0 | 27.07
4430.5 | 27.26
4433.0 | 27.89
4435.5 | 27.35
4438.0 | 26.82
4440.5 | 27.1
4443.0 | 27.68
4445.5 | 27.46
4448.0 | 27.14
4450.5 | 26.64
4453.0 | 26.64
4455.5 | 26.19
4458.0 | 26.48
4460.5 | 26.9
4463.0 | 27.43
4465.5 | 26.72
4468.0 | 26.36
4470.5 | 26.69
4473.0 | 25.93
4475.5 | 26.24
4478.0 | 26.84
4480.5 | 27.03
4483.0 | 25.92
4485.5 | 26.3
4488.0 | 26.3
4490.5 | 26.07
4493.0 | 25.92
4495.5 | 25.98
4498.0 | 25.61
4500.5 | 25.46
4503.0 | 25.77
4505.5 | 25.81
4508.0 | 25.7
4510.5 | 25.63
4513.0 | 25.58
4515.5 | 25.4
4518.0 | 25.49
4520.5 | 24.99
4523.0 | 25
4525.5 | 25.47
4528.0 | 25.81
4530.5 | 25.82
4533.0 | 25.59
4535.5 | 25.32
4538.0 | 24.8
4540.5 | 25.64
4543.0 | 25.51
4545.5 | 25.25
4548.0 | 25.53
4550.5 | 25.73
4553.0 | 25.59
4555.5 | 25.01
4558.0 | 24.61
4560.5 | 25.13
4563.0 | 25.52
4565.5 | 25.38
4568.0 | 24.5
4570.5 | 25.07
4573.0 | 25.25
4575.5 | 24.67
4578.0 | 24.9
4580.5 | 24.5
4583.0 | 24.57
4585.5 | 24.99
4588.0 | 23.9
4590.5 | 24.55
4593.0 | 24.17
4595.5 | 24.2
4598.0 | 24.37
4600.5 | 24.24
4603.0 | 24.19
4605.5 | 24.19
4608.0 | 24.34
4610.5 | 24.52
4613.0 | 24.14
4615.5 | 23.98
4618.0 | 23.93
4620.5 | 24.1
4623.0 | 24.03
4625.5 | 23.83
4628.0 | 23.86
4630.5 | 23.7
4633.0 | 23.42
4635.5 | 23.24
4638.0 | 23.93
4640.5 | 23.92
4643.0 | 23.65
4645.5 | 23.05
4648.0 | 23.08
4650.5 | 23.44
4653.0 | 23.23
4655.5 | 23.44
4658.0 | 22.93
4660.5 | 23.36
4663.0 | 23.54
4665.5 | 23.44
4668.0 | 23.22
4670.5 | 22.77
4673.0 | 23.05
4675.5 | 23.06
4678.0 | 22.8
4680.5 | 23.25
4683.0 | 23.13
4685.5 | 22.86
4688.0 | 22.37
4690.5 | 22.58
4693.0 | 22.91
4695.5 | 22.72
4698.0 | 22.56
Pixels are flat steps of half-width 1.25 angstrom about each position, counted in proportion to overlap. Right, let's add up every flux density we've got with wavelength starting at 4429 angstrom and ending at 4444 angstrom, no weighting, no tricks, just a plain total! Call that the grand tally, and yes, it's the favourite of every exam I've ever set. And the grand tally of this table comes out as 164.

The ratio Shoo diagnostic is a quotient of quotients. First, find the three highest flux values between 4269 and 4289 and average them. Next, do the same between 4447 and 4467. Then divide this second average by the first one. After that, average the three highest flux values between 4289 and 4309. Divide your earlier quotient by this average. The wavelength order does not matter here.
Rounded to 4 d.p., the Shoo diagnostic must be 0.0306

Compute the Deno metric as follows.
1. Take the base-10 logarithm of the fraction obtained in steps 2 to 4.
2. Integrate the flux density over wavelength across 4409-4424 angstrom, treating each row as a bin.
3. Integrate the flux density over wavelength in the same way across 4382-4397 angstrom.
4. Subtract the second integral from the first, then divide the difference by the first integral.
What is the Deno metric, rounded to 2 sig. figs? -1.4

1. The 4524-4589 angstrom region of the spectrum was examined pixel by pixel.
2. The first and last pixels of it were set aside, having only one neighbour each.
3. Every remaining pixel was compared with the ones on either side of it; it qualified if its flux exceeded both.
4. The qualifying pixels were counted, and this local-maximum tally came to 7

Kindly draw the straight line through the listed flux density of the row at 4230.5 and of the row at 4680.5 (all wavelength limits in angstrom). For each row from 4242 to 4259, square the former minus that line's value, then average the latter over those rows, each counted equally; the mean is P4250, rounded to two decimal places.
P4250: 0.30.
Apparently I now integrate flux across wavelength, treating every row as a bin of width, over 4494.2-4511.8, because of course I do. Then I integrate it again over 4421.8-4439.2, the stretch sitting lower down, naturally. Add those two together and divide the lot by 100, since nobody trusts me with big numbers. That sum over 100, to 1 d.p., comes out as 9.3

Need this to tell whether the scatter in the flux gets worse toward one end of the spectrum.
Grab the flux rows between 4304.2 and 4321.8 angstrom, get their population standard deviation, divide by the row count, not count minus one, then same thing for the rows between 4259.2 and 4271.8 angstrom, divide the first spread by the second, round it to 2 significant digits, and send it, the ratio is 4.2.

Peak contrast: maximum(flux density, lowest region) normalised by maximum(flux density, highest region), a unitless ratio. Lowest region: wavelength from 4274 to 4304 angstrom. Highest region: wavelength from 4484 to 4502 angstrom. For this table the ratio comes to 1.17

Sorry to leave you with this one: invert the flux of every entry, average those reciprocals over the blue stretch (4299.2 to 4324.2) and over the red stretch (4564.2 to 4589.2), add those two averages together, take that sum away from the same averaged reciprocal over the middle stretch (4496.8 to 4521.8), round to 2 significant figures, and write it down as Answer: -0.039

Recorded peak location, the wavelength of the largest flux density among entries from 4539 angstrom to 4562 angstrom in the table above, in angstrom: 4550.5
